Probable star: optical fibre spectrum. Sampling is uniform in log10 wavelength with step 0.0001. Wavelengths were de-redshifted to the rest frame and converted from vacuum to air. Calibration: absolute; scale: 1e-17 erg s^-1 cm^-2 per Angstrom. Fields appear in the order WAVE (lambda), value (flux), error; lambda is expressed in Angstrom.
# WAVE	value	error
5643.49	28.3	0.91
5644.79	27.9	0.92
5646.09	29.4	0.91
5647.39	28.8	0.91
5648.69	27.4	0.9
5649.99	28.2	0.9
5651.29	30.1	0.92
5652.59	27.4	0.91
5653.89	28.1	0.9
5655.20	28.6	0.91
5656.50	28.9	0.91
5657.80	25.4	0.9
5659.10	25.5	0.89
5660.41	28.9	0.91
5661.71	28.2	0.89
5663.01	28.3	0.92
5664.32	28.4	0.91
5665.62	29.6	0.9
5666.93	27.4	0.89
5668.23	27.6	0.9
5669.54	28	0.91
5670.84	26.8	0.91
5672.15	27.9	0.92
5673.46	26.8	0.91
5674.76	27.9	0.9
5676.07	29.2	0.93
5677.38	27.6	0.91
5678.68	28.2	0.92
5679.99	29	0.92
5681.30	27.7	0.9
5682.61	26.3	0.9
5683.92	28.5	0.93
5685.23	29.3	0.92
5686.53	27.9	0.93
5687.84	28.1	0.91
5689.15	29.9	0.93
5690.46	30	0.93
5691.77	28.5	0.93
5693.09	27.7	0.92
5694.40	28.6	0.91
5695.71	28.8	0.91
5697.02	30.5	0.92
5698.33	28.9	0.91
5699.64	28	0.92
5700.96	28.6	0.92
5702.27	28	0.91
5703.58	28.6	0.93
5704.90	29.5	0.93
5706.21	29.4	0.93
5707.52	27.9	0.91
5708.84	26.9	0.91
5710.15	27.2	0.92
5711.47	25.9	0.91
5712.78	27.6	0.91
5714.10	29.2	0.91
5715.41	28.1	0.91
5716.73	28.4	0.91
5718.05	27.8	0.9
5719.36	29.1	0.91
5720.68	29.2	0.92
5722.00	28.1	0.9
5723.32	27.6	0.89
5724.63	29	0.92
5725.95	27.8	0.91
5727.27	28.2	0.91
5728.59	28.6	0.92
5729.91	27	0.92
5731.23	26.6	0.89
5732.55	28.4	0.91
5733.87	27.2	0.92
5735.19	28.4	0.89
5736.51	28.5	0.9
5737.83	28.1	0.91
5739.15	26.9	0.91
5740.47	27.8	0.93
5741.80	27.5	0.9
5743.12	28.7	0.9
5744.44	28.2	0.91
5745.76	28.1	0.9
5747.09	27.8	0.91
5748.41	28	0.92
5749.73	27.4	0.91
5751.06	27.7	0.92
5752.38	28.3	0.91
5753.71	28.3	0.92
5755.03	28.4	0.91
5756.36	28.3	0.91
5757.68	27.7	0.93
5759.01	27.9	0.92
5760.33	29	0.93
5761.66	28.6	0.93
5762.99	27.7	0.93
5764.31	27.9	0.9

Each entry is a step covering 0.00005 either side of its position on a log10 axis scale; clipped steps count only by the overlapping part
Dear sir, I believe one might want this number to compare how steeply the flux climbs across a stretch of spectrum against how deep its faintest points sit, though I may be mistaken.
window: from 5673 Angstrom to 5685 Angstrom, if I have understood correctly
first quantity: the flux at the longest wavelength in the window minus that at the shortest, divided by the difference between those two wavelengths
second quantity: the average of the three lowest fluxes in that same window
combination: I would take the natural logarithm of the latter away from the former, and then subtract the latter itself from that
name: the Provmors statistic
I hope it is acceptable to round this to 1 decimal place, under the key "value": -30.0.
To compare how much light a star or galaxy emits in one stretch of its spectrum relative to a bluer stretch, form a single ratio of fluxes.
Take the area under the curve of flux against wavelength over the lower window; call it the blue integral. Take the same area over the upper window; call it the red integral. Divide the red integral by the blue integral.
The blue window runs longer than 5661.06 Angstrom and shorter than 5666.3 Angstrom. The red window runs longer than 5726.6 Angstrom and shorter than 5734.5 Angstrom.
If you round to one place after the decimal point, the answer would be 1.5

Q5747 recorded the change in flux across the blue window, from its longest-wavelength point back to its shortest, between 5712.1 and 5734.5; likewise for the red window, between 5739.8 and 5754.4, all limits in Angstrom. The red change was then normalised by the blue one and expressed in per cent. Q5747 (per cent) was -125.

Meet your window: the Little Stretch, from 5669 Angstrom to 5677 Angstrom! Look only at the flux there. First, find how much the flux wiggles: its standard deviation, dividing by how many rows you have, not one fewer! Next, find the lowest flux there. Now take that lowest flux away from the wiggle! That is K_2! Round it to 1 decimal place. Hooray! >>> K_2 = -26.0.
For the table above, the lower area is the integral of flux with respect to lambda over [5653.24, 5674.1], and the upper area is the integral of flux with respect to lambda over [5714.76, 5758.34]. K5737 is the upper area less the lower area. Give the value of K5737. 643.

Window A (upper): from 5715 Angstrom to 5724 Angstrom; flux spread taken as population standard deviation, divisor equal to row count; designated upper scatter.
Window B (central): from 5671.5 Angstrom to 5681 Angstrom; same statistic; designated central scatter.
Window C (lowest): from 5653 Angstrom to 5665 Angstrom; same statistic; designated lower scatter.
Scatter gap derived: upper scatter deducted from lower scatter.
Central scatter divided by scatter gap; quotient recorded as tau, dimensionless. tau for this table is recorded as 1.1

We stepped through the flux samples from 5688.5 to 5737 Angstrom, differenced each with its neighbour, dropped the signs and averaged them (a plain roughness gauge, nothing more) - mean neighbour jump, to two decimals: 0.91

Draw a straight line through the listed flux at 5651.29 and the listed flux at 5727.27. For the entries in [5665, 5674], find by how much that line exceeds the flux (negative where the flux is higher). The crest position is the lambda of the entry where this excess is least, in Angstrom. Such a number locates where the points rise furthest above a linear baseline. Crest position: 5665.62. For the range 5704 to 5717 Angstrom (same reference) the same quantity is 5704.90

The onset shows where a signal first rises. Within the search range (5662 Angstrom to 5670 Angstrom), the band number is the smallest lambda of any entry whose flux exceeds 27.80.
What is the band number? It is 5663.01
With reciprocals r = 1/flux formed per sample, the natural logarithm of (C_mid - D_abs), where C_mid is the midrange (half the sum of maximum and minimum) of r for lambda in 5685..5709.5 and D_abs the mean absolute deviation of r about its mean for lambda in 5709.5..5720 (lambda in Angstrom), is -3.38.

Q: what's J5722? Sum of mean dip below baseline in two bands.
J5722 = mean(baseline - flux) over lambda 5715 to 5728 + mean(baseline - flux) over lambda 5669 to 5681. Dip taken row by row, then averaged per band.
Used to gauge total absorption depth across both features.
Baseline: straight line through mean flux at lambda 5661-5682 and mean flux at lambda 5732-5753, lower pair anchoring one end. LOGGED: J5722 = -0.26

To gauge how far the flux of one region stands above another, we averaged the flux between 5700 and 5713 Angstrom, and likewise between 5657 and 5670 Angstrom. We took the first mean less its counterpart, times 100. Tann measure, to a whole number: 23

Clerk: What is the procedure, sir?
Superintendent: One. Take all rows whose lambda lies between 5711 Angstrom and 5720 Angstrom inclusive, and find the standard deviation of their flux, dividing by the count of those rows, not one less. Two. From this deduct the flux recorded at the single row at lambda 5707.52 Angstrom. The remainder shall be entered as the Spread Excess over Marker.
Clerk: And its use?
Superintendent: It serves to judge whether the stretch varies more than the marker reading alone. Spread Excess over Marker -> -26.9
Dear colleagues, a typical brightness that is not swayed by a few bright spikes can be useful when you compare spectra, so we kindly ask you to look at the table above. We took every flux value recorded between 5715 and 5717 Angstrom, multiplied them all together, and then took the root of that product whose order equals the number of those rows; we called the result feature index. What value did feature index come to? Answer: 28.2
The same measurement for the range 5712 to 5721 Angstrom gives 28.5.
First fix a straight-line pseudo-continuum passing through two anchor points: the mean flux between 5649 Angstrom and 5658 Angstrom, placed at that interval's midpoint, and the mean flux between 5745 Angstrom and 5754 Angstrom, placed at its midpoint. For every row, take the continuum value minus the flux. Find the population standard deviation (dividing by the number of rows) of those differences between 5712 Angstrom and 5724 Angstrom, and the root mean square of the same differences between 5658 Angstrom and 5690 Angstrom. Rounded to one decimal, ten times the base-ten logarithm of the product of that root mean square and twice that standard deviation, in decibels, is 1.1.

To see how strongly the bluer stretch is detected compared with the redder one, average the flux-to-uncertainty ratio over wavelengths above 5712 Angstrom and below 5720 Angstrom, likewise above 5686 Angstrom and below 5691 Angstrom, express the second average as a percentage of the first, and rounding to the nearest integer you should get 100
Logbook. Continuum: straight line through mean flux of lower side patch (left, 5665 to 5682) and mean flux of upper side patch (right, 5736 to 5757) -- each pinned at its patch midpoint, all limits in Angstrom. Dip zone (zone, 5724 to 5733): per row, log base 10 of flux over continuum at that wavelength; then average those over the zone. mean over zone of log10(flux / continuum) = -0.001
